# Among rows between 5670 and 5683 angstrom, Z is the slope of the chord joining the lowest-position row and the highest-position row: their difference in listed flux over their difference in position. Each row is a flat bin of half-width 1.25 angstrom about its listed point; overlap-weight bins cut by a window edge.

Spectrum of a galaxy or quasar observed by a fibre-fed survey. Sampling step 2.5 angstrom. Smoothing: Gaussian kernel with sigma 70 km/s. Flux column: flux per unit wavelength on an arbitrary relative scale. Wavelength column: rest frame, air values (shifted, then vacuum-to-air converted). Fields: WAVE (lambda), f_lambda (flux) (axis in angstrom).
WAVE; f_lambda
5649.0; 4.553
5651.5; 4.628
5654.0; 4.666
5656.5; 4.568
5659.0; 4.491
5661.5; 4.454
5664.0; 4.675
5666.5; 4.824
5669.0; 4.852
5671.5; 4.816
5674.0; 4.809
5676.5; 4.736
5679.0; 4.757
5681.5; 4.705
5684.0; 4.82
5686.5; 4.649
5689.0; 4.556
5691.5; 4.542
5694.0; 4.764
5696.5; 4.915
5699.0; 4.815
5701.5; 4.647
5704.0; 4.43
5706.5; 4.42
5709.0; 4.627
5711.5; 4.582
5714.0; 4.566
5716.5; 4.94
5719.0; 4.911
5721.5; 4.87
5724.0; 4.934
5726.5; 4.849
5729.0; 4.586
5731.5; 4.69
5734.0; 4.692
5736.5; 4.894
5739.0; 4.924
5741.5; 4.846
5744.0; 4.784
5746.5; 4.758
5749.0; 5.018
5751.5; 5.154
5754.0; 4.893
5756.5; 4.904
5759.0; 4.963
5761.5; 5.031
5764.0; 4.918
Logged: -0.01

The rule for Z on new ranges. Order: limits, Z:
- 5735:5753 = 0.02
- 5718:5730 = -0.03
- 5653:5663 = -0.03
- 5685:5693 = -0.02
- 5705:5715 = 0.02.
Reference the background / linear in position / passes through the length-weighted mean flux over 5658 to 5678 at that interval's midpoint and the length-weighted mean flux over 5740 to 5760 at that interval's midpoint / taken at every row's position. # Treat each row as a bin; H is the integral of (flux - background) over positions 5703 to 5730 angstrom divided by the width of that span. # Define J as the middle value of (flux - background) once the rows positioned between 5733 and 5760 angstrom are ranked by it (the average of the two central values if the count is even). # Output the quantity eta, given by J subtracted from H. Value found -0.100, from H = -0.13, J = -0.03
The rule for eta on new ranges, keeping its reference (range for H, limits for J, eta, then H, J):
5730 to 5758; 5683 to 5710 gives 0.114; -0.03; -0.15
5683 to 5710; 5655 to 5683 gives -0.134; -0.13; 0.00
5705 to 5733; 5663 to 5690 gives -0.134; -0.12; 0.02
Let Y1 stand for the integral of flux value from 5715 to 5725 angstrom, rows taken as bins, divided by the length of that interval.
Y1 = 4.90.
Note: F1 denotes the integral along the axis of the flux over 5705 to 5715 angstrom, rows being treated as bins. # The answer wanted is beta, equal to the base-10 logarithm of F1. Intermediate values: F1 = 45.5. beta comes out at 1.66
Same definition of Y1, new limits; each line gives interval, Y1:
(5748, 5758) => 4.99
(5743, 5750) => 4.85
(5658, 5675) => 4.70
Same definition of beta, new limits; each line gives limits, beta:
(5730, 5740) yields 1.68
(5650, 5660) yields 1.66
